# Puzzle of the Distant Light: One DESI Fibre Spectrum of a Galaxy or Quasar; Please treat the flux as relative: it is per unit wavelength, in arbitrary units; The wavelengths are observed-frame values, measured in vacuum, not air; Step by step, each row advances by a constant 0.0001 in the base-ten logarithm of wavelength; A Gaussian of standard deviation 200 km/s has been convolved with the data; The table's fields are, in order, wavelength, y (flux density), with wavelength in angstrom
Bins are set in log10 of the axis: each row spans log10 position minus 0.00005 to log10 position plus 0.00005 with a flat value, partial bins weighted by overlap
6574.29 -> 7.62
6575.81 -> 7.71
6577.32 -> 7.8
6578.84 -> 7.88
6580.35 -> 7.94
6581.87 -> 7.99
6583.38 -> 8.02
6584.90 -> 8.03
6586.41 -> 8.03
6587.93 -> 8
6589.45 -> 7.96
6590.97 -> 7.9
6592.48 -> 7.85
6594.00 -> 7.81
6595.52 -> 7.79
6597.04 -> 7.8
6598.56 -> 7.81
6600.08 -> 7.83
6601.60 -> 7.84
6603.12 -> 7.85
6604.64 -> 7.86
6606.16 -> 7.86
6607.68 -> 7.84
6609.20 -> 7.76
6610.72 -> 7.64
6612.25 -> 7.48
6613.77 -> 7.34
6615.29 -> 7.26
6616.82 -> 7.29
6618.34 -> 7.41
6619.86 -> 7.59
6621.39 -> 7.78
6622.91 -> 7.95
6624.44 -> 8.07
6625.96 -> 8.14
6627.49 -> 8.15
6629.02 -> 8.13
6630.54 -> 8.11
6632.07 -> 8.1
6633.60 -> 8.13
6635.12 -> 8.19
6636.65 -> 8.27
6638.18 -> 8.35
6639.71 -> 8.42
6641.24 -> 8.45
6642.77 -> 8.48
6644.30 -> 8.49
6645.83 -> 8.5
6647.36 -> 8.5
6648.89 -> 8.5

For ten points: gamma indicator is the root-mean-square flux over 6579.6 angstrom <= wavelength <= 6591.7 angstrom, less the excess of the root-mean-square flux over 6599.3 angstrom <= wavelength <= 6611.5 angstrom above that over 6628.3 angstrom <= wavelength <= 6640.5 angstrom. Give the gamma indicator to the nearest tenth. 8.4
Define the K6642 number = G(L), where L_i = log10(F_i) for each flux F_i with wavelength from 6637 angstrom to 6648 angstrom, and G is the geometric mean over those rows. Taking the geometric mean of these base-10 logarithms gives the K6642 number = 0.927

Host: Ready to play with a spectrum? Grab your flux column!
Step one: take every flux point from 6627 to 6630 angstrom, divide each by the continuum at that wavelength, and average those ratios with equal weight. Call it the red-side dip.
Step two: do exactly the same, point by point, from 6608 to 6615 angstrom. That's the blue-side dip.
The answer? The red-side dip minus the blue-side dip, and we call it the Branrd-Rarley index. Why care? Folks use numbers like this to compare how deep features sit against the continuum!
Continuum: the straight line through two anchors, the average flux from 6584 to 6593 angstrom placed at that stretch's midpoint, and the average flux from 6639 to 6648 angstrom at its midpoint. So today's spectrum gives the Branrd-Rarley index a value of 0.053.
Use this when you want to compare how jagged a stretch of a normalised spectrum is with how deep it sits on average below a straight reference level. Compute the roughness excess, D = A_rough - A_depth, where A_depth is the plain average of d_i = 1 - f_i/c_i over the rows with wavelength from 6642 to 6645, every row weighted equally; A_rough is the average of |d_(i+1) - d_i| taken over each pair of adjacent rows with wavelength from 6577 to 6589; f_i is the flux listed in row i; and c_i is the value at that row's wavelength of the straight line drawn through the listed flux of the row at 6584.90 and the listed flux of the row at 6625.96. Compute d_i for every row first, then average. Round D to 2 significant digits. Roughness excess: 0.041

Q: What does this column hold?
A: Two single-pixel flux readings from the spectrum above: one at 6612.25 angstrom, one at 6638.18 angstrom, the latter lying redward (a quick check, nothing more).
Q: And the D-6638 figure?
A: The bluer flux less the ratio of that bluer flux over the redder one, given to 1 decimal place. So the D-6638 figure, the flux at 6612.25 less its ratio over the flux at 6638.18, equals 6.6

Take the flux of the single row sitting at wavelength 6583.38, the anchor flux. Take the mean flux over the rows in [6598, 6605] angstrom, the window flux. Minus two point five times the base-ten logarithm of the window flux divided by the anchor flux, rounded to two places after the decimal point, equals 0.02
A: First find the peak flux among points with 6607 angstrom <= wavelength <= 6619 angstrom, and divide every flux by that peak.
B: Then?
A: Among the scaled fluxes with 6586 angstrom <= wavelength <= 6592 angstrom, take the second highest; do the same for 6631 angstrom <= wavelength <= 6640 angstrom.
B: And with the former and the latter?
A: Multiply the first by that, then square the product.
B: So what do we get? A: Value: 1.18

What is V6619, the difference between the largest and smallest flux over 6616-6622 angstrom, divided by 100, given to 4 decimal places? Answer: 0.0049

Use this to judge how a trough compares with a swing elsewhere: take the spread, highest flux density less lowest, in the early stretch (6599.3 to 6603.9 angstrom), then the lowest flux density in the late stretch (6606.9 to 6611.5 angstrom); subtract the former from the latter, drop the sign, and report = 7.6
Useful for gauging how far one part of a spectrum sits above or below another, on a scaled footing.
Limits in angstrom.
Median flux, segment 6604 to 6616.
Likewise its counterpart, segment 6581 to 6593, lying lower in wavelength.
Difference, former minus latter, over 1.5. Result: -0.2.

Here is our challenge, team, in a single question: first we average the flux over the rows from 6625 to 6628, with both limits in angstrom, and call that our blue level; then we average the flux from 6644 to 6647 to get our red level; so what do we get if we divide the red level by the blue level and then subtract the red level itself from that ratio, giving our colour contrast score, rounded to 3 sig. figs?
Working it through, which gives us -7.45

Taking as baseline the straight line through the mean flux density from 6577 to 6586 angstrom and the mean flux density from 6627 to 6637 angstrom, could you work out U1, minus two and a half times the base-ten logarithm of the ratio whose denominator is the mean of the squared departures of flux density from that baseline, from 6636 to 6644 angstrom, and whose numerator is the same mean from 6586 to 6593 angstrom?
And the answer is 2.2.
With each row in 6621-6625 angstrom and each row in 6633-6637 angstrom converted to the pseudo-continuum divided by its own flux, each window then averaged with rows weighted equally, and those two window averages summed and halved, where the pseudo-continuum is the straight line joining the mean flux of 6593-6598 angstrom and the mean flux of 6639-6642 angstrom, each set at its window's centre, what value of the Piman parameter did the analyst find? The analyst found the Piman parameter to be 1.026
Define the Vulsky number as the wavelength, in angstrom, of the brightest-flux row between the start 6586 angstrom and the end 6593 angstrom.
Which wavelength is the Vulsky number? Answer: 6586.41 angstrom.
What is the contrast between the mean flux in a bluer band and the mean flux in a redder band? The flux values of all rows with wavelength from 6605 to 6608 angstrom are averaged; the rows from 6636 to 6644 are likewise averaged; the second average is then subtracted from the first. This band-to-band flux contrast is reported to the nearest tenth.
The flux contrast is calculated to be -0.5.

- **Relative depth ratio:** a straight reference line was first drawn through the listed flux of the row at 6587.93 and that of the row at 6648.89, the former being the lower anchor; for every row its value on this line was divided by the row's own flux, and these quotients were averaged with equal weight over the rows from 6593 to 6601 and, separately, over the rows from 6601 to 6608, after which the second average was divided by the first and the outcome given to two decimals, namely 1.00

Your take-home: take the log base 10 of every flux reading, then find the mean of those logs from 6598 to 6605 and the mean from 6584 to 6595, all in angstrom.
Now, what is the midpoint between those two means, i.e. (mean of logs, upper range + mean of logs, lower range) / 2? 0.897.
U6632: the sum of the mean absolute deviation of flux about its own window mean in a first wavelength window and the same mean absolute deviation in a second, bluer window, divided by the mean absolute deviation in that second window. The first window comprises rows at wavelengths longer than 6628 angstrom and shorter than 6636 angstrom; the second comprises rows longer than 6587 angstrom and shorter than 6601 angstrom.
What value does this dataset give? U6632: 1.4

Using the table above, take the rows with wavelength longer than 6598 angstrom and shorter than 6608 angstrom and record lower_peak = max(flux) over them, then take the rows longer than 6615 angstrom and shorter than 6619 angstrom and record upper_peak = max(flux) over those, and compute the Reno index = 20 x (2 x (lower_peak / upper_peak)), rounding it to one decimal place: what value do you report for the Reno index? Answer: 42.4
